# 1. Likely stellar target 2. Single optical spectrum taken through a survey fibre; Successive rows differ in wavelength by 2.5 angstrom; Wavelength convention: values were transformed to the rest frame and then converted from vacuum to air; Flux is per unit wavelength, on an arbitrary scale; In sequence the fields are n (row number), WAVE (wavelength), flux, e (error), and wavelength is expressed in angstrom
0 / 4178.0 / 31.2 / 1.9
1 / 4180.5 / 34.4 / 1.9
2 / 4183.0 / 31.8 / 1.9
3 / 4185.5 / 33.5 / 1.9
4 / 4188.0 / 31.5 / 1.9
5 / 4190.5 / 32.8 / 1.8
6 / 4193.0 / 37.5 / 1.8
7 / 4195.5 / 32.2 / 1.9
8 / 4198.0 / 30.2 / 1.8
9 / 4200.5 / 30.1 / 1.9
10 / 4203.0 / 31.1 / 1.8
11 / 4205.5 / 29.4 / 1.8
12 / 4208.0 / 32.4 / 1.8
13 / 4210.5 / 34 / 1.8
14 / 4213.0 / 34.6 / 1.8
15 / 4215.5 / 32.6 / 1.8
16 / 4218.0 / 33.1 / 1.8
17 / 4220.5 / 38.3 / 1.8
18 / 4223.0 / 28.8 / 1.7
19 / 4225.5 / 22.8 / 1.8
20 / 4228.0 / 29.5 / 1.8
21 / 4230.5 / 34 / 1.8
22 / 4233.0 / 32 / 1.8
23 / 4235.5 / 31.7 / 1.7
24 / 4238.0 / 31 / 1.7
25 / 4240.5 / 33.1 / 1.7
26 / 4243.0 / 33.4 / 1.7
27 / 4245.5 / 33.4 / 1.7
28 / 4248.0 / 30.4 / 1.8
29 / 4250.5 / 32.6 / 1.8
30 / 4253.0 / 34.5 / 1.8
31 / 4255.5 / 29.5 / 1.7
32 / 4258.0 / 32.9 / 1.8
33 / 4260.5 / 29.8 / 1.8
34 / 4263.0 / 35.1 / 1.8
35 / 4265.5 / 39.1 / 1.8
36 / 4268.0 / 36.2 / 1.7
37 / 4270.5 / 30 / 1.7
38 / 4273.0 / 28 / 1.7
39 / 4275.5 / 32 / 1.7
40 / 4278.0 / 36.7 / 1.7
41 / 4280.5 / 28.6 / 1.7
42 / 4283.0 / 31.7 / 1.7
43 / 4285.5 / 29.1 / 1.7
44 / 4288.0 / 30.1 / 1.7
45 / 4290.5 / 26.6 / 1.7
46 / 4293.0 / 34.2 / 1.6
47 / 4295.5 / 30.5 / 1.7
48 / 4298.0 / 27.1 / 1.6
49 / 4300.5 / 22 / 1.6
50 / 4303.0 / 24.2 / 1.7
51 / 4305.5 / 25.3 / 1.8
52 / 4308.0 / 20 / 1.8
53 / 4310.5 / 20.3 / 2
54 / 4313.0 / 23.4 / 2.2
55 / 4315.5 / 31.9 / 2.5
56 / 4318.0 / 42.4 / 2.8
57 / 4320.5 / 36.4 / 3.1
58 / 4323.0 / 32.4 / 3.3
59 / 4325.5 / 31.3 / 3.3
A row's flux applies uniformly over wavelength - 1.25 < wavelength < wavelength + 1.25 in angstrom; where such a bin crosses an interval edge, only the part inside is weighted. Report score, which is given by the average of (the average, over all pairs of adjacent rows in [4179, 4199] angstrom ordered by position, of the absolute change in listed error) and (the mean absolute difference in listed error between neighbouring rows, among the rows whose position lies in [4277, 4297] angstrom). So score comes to 0.036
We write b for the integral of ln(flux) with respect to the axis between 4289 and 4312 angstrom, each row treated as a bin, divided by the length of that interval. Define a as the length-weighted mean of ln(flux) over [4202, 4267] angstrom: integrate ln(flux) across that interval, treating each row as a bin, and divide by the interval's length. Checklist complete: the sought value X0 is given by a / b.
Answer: 1.07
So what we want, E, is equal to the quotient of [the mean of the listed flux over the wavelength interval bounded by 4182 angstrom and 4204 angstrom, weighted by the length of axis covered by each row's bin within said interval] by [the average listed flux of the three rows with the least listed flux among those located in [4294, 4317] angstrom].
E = 1.56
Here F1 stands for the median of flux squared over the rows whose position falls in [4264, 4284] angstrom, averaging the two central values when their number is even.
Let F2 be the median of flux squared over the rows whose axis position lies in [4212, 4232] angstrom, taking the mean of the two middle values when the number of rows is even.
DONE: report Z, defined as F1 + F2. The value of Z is 2094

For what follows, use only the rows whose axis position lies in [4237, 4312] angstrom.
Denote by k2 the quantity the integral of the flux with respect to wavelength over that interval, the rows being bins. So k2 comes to 2267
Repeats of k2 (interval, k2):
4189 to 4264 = 2406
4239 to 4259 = 649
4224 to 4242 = 551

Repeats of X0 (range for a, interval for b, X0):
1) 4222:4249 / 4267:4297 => 1.00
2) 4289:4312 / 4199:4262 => 0.93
